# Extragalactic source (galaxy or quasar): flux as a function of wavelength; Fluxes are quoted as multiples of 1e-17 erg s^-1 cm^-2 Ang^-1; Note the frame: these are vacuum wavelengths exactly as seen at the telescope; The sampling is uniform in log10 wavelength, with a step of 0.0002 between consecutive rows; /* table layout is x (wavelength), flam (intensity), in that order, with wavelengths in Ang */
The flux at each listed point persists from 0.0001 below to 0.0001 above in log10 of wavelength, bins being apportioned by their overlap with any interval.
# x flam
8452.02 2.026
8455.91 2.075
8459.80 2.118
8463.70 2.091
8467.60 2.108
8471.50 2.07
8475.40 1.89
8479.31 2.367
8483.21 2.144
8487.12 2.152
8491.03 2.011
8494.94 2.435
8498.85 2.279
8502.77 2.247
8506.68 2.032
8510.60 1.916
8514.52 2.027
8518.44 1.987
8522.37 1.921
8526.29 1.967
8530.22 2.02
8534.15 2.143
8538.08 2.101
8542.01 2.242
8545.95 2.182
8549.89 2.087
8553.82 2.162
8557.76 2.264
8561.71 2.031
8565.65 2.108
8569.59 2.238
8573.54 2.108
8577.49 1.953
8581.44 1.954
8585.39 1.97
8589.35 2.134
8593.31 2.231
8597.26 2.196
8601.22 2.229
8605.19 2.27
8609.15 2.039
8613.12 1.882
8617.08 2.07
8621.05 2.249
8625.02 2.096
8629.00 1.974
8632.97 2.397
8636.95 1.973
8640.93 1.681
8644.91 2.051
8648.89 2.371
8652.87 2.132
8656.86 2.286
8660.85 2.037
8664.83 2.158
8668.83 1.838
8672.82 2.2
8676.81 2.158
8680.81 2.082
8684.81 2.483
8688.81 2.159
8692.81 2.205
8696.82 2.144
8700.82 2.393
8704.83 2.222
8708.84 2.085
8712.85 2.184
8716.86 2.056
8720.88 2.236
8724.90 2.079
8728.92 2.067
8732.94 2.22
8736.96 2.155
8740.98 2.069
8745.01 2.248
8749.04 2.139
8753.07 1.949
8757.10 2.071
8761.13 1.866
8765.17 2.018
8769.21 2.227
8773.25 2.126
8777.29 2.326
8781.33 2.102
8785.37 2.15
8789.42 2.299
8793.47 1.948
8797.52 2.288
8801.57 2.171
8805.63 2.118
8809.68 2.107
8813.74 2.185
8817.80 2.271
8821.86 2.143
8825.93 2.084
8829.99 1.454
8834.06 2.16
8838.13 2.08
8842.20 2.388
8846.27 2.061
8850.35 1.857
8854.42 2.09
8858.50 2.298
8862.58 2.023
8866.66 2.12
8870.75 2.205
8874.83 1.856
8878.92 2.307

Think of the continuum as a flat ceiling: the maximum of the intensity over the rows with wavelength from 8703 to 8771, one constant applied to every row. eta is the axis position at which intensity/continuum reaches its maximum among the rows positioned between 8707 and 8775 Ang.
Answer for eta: 8745.01 Ang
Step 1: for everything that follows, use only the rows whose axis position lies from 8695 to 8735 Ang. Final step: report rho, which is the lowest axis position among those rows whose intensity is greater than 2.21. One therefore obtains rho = 8700.82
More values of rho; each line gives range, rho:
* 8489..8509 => 8494.94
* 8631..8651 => 8632.97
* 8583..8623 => 8593.31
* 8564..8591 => 8569.59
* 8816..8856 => 8817.80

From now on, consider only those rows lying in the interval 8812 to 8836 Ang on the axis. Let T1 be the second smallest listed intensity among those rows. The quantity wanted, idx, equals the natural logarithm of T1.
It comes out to 0.73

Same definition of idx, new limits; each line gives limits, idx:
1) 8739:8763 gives 0.67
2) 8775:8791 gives 0.77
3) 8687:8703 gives 0.77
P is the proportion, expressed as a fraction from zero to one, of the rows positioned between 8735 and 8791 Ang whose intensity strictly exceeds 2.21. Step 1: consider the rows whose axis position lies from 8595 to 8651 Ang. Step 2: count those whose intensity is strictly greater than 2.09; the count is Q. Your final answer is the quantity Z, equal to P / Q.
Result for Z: 0.0408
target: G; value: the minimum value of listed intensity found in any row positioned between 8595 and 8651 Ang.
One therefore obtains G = 1.681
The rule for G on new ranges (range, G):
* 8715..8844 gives 1.454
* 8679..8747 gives 2.056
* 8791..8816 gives 1.948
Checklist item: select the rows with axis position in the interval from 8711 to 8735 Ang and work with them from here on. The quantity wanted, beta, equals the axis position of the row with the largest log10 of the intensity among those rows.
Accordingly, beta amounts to 8720.88 Ang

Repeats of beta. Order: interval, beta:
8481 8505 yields 8494.94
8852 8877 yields 8858.50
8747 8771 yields 8769.21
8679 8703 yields 8684.81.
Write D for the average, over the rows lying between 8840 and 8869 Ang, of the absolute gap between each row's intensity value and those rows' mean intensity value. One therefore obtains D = 0.128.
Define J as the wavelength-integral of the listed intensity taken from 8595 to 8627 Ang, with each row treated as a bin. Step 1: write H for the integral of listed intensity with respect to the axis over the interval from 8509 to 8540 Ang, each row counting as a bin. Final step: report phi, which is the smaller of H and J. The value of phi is 62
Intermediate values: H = 62.3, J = 68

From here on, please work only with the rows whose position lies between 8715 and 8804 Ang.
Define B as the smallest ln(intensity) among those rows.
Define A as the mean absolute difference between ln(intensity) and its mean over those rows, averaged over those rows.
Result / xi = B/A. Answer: 13.8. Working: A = 0.045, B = 0.624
